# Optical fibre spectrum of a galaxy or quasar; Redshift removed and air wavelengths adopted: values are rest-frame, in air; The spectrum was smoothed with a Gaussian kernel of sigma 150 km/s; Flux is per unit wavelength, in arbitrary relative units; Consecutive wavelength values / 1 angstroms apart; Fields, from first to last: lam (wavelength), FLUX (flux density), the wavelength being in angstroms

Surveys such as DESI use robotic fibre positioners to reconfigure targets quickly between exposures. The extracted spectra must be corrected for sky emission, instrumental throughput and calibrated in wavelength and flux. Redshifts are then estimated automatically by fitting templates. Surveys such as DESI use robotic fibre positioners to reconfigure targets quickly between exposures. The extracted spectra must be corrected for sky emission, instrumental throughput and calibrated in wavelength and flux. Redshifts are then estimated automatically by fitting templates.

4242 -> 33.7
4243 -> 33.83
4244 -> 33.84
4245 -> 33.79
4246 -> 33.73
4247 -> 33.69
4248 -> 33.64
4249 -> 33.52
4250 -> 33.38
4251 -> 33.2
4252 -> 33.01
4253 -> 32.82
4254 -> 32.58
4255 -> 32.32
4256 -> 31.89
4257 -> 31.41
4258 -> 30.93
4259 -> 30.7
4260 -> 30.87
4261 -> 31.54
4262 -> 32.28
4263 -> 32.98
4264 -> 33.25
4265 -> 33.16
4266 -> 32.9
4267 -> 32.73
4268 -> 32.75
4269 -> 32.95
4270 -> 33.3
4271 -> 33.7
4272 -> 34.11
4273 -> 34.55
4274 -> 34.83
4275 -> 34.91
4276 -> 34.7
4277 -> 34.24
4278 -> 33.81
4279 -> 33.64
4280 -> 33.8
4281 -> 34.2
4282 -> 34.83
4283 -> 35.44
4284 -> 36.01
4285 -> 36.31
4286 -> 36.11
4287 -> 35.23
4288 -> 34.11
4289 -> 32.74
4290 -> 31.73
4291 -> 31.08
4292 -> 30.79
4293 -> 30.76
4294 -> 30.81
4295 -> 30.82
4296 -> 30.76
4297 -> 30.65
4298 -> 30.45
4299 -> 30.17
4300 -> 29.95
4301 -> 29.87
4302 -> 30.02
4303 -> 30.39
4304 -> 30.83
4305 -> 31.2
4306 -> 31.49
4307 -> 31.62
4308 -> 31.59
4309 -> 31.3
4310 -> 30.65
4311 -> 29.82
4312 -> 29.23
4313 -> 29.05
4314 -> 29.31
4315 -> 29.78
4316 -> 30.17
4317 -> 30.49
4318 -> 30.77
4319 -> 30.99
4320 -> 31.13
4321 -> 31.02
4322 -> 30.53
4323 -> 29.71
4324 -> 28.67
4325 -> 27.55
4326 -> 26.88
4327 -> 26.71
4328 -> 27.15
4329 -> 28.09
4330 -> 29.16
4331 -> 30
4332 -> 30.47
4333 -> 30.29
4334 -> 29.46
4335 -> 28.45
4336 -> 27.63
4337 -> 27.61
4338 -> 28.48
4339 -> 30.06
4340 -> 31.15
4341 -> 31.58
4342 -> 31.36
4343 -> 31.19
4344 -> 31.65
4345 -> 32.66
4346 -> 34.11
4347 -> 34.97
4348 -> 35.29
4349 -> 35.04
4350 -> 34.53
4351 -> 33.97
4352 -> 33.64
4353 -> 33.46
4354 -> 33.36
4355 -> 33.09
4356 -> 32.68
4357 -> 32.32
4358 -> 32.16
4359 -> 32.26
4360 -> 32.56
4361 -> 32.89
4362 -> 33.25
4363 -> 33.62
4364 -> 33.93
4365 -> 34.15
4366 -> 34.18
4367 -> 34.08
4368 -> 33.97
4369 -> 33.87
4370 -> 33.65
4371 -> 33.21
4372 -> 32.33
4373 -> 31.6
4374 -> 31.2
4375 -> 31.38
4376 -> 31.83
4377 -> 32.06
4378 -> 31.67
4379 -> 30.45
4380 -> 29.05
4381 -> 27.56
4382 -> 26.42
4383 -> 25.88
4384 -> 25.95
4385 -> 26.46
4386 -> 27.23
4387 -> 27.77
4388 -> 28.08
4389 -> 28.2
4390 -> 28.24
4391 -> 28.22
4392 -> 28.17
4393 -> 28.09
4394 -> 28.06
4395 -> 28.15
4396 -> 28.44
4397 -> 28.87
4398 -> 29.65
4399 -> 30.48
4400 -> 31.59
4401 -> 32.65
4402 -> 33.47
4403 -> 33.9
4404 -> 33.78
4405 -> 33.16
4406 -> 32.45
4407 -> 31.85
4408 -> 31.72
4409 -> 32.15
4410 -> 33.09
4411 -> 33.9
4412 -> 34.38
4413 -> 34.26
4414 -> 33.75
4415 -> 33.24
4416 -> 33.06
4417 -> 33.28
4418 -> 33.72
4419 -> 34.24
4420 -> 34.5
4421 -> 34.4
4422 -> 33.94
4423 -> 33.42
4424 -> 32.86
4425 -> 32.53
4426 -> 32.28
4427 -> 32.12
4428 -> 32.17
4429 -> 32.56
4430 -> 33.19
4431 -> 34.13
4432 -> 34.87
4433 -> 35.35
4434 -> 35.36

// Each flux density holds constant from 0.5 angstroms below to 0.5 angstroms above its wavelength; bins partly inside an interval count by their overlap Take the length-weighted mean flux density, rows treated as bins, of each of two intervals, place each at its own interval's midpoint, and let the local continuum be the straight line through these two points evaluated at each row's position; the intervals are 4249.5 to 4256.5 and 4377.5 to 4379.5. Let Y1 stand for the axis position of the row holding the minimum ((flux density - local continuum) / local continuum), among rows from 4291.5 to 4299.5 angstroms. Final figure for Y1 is 4299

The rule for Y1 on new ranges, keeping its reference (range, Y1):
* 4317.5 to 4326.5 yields 4326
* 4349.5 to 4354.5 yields 4354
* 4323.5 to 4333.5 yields 4327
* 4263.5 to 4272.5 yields 4267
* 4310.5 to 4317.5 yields 4313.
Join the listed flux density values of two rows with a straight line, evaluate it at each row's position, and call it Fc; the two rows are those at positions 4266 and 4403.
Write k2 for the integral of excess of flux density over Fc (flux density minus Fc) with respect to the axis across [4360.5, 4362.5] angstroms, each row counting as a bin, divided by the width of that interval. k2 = -1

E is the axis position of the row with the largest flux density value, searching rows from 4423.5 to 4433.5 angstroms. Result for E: 4433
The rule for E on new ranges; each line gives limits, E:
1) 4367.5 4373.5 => 4368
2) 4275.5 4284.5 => 4284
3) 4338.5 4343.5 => 4341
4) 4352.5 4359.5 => 4353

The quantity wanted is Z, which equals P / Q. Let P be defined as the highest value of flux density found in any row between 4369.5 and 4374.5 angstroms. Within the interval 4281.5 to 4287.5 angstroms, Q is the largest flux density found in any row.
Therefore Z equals 0.93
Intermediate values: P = 33.65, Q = 36.31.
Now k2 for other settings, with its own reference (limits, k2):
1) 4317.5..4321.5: -2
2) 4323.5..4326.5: -6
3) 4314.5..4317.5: -3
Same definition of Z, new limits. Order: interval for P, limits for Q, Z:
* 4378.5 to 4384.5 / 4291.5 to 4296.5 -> 0.99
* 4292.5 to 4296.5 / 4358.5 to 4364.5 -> 0.91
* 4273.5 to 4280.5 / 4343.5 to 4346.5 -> 1.02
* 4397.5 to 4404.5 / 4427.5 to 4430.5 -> 1.02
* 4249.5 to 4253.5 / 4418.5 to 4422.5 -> 0.97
